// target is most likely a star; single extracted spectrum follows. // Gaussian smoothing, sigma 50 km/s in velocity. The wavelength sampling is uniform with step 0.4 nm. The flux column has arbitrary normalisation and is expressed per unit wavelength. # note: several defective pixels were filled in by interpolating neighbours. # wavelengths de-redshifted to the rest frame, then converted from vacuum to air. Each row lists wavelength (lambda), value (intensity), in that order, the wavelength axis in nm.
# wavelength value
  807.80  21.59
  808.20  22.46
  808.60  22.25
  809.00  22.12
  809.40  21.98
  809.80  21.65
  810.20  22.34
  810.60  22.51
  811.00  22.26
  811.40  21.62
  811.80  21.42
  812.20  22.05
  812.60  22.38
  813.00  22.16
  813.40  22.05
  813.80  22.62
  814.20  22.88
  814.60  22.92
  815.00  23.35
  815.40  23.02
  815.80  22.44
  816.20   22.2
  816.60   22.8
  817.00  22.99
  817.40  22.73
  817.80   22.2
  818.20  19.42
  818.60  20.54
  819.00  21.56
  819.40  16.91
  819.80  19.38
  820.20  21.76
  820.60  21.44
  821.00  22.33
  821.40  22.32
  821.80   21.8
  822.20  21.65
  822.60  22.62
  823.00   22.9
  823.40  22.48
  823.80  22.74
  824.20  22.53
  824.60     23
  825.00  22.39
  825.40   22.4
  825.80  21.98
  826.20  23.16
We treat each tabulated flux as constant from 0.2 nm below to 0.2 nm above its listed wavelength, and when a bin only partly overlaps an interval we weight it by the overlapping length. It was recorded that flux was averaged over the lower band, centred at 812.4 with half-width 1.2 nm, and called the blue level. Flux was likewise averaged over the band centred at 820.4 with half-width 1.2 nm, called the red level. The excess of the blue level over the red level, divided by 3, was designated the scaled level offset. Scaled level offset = 0.42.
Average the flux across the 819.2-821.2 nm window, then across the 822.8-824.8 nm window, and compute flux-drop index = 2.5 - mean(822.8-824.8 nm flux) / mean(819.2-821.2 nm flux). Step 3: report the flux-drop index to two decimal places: 1.38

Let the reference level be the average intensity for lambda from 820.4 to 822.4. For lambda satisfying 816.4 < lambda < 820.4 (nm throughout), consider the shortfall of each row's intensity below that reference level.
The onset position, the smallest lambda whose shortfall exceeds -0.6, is 817.80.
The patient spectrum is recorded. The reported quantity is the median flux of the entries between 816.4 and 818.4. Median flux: 22.7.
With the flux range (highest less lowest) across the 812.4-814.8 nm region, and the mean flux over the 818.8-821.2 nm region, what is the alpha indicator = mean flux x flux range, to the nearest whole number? 18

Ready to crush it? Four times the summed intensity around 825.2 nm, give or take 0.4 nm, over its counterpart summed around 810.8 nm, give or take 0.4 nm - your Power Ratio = 4.00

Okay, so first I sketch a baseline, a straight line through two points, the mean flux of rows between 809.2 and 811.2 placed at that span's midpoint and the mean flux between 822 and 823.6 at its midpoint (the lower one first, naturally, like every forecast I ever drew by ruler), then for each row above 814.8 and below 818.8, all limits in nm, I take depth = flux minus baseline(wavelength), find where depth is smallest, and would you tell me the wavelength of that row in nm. 818.20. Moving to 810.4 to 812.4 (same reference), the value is 811.80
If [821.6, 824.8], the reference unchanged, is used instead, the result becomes 822.20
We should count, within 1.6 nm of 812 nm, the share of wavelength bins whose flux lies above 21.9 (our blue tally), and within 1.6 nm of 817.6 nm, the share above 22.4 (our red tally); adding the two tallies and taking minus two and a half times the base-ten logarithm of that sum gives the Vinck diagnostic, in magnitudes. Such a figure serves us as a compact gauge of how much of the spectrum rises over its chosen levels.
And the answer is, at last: -0.13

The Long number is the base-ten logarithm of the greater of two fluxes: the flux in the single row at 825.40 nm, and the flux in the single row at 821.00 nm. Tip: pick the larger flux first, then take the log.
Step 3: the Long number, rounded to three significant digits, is 1.35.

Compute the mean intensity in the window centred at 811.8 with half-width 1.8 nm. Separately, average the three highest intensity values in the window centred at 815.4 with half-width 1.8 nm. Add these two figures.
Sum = 45.2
